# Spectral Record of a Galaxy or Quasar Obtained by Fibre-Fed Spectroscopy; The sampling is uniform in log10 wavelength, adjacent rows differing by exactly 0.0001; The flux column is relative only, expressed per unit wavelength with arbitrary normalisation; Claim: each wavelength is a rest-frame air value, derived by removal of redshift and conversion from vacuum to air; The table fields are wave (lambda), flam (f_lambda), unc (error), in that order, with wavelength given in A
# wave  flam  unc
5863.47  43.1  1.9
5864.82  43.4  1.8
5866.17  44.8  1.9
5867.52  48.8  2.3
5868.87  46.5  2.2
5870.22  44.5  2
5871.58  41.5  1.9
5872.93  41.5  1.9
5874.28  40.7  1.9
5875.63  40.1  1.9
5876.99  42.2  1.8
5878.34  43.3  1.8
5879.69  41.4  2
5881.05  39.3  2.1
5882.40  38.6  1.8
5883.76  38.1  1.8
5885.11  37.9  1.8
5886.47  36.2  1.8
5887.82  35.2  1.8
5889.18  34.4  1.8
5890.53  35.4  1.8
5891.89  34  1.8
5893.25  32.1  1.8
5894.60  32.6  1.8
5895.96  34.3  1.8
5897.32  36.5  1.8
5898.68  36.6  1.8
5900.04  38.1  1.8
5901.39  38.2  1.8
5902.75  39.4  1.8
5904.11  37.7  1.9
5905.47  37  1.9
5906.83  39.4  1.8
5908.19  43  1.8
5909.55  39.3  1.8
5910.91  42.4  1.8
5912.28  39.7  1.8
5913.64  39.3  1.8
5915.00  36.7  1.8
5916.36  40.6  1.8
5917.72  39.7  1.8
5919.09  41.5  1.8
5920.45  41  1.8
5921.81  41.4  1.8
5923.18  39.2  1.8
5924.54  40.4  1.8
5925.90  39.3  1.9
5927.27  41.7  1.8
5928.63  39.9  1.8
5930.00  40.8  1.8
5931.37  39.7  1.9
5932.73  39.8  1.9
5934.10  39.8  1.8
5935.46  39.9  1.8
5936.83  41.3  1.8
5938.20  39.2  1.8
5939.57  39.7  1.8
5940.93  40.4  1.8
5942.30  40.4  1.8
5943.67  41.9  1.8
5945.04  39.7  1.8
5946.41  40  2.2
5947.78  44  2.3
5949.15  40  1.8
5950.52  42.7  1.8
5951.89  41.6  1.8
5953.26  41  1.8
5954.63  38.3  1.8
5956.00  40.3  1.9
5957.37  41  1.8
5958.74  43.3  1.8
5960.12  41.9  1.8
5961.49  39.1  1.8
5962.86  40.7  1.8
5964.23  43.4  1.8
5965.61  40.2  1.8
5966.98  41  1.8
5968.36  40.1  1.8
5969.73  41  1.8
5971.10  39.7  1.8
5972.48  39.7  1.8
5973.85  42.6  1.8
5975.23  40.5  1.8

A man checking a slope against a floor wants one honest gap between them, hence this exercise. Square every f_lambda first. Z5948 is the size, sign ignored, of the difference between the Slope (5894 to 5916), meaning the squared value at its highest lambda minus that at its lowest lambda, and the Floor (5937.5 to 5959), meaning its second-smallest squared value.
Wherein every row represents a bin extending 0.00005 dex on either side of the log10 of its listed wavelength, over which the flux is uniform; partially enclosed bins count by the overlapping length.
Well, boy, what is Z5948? 1253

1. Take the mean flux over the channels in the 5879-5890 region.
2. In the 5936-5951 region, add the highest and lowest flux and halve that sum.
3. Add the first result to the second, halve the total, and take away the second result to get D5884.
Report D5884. -2.0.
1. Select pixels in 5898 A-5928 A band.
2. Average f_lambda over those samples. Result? 39.6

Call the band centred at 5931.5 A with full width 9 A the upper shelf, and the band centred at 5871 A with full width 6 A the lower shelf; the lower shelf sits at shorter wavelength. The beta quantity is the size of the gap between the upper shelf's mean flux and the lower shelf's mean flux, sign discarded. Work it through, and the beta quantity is 3.3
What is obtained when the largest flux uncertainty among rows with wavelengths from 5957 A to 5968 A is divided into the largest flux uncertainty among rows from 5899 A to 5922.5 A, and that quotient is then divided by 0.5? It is 2.11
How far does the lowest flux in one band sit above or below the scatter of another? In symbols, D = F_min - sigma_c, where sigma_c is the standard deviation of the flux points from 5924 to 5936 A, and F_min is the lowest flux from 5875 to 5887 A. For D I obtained 35.5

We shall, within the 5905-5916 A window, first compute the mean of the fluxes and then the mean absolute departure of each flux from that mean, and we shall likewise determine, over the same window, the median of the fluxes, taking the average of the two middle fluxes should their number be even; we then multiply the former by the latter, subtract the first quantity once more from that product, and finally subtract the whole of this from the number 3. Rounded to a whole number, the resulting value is -57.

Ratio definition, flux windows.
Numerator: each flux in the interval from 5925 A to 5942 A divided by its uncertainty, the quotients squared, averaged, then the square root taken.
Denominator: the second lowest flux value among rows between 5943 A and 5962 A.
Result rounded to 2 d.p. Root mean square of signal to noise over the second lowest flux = 0.56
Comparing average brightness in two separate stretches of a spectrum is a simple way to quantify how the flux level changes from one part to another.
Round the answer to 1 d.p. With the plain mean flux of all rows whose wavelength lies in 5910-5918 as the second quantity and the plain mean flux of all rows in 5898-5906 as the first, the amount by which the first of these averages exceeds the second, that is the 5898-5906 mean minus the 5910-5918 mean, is -1.9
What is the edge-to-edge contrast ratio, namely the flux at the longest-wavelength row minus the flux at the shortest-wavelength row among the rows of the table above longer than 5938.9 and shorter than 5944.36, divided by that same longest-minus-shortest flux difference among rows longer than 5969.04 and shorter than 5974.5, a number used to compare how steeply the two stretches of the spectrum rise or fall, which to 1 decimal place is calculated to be 1.4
